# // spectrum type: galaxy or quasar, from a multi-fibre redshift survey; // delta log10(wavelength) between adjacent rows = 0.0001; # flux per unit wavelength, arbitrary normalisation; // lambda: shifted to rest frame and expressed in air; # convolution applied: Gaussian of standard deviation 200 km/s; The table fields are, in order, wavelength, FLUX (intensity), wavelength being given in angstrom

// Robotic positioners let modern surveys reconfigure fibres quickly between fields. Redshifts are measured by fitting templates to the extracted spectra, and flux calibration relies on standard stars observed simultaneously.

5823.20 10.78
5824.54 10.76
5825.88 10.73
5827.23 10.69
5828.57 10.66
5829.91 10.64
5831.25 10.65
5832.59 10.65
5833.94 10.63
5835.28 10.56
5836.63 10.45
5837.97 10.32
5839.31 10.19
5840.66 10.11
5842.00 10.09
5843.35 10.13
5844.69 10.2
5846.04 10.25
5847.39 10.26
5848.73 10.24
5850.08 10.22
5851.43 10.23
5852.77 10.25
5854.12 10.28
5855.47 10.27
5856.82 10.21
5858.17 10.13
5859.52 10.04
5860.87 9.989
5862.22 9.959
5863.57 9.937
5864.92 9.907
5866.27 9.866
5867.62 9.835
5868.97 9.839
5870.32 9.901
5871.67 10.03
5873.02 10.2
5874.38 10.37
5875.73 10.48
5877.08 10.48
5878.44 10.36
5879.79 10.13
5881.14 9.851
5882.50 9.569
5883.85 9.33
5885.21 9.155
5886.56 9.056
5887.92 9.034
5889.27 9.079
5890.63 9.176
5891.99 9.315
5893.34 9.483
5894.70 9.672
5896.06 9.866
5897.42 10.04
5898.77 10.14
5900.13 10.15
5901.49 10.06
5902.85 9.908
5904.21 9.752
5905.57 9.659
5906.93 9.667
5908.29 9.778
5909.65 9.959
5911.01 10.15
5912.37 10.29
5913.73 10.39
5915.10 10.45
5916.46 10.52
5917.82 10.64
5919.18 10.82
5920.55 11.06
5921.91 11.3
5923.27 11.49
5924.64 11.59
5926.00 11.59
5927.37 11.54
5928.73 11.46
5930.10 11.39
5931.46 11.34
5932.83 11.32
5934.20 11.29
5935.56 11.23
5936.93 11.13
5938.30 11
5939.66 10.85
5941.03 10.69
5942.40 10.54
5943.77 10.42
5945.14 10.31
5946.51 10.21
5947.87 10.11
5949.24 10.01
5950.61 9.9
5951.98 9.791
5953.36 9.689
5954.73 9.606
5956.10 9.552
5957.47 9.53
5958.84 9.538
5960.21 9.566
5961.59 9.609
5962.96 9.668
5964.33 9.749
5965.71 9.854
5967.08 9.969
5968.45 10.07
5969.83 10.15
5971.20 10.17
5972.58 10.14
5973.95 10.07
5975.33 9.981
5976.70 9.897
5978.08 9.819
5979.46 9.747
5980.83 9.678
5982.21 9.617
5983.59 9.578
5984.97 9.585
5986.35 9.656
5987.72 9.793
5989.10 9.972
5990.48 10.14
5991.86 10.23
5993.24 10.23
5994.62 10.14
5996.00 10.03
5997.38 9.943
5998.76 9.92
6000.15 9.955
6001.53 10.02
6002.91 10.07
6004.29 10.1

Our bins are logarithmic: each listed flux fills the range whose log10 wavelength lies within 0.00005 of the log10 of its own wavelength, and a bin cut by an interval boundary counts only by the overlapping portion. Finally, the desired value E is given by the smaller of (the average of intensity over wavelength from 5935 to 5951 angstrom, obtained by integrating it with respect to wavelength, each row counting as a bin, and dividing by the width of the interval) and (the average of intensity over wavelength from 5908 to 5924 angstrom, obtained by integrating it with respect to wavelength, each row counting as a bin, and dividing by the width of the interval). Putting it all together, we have 10.5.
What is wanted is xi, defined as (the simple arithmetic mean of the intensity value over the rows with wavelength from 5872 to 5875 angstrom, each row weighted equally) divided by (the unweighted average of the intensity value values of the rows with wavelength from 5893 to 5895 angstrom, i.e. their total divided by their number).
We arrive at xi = 1.07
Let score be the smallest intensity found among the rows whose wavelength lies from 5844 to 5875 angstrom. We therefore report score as 9.835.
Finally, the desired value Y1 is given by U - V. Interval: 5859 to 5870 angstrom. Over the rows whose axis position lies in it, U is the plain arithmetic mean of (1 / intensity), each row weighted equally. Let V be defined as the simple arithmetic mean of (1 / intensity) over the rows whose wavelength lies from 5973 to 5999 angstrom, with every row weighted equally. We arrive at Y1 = 0.000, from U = 0.101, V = 0.101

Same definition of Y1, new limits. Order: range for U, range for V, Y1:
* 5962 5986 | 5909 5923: 0.007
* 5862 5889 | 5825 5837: 0.007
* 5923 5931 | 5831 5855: -0.010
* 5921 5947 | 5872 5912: -0.012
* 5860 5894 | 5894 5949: 0.008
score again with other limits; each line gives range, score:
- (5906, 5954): 9.667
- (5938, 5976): 9.53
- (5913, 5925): 10.39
